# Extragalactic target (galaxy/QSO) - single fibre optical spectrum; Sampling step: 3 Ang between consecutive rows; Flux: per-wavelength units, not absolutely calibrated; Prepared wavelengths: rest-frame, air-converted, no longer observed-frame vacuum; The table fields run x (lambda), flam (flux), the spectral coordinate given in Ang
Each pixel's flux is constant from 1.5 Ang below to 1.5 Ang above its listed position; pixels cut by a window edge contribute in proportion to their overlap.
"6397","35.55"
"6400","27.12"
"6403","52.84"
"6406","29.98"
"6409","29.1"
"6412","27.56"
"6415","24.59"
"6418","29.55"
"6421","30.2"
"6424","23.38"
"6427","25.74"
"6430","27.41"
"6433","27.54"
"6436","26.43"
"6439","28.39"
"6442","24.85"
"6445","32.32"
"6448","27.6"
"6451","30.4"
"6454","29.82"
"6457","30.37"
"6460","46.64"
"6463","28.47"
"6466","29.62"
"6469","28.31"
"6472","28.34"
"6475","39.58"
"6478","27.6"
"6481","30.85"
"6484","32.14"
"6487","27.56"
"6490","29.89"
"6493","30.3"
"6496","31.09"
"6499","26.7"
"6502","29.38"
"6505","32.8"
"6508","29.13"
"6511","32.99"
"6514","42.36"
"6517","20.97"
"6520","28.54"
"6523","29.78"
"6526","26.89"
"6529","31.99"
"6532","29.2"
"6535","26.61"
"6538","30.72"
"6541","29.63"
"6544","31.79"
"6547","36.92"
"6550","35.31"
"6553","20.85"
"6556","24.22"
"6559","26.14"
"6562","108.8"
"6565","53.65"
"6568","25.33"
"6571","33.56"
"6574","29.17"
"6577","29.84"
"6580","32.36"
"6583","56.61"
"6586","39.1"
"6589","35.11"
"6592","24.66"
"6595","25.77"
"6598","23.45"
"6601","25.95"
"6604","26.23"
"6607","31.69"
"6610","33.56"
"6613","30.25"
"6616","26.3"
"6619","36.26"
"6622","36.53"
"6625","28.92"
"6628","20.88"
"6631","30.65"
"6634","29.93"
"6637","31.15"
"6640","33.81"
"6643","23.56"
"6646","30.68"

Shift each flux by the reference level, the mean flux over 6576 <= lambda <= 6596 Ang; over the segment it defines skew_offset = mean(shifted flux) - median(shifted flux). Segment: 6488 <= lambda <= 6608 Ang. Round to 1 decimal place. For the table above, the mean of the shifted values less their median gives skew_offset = 3.1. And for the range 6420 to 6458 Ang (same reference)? 0.4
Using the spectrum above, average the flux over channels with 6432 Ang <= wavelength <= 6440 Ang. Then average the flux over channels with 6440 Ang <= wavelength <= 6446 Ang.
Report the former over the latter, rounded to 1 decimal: 1.0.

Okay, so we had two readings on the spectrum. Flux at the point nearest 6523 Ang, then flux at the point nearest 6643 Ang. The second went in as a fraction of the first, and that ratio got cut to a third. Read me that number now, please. 0.26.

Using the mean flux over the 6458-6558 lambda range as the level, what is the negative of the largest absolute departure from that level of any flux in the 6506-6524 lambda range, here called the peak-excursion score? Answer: -12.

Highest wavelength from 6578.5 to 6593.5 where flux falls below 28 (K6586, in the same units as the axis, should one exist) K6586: 6592 Ang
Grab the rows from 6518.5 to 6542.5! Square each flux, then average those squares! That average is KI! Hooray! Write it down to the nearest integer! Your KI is 854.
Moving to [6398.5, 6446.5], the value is 894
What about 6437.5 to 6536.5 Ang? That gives 943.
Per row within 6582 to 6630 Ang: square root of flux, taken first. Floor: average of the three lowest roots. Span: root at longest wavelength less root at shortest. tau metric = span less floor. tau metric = -7.7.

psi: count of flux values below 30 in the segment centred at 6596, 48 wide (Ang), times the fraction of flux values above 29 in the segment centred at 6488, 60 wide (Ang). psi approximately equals 5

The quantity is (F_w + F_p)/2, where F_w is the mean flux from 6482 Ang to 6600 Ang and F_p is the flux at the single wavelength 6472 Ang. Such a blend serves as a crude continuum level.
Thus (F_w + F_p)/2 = 30.7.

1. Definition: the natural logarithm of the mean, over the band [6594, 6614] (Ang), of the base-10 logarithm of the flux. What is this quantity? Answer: 0.37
